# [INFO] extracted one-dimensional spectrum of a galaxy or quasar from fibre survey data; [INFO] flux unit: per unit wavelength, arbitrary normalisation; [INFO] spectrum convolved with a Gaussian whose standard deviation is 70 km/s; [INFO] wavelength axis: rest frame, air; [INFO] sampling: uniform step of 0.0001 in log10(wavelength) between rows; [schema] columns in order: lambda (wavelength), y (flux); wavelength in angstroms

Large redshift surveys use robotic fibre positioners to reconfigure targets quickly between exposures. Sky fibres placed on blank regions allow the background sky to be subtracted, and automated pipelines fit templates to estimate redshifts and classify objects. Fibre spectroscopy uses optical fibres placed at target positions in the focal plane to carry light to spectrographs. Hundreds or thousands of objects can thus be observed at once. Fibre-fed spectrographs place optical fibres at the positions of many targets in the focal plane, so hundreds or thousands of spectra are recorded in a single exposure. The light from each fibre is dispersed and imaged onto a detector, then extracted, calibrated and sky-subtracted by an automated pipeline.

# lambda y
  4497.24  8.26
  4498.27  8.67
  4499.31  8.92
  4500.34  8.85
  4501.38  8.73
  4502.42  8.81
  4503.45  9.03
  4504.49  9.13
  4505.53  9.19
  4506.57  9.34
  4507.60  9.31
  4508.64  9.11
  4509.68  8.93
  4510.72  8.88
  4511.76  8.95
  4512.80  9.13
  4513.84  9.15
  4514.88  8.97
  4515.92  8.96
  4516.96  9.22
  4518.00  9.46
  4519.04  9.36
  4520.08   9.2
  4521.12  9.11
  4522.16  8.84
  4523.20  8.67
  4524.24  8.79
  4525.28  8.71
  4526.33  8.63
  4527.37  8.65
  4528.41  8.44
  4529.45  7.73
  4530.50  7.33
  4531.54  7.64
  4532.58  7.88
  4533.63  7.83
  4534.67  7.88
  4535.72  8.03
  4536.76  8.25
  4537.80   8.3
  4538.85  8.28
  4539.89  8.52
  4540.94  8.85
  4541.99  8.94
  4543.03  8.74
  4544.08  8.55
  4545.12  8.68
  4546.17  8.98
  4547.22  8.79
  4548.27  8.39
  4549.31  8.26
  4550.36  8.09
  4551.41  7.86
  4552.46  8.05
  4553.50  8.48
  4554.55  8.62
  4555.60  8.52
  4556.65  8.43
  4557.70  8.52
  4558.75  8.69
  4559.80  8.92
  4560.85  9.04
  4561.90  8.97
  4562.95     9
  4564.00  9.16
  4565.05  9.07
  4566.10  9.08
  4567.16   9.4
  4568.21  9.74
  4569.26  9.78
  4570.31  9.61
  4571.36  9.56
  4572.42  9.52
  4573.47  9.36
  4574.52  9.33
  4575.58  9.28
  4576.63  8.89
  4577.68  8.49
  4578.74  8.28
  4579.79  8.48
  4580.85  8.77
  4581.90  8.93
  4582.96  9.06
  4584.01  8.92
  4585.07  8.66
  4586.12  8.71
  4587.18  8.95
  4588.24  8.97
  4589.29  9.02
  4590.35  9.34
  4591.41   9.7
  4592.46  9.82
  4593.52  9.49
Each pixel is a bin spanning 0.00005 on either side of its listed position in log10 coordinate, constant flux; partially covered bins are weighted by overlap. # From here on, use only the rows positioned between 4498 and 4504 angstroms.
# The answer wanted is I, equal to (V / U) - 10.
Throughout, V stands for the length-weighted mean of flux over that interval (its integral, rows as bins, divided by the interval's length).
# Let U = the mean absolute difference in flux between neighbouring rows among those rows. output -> 50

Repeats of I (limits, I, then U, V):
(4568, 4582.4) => 44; 0.17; 9.1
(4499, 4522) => 64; 0.12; 9.1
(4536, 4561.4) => 36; 0.18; 8.5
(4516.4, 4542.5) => 36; 0.18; 8.5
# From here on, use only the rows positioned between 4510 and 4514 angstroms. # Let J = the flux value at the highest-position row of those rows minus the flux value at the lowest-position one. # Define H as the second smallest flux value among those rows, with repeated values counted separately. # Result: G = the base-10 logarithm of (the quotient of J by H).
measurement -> -1.52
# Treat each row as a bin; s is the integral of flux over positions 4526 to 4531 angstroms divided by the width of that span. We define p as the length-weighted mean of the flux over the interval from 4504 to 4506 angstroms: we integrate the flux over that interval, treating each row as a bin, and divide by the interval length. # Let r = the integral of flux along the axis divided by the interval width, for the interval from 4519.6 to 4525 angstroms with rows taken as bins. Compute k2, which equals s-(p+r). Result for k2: -9.9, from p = 9.15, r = 8.9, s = 8.14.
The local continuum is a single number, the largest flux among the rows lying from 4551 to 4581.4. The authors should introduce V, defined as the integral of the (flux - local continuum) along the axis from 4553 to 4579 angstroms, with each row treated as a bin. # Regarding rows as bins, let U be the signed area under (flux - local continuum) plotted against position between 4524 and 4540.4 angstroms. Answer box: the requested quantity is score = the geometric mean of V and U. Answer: 23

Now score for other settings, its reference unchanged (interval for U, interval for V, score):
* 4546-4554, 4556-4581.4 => 15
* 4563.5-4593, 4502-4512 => 12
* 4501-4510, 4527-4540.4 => 12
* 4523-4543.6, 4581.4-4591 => 15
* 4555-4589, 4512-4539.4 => 30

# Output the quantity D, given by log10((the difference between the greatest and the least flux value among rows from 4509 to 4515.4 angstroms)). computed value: -0.57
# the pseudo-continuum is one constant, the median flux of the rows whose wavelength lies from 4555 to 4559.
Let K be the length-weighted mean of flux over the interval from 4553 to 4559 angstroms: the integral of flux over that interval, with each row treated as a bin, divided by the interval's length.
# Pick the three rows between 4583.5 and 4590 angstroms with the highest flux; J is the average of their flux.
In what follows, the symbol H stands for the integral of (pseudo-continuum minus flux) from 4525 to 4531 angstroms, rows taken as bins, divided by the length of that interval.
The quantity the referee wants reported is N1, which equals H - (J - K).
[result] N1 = -0.2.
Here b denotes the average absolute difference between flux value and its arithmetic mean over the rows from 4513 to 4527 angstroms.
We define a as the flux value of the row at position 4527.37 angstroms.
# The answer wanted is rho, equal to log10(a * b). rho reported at 0.29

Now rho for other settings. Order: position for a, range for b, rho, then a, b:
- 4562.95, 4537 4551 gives 0.34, 9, 0.243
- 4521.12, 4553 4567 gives 0.35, 9.11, 0.244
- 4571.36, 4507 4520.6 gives 0.15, 9.56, 0.147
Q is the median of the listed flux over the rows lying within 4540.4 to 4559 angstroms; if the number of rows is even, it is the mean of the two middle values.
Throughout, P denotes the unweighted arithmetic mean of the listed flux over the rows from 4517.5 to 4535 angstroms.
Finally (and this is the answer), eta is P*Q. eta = 72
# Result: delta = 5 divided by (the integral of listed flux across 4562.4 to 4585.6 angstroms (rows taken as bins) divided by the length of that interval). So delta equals 0.549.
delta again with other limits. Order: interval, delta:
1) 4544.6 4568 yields 0.575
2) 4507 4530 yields 0.561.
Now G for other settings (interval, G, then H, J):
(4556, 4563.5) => -1.17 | 8.52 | 0.57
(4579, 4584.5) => -1.30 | 8.77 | 0.44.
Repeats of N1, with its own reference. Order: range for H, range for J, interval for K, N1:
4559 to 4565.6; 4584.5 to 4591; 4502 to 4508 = -0.5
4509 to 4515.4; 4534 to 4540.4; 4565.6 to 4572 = 0.7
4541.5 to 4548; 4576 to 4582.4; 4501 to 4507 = -0.1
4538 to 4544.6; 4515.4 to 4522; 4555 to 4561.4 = -0.8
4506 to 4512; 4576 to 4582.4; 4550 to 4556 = -1.2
